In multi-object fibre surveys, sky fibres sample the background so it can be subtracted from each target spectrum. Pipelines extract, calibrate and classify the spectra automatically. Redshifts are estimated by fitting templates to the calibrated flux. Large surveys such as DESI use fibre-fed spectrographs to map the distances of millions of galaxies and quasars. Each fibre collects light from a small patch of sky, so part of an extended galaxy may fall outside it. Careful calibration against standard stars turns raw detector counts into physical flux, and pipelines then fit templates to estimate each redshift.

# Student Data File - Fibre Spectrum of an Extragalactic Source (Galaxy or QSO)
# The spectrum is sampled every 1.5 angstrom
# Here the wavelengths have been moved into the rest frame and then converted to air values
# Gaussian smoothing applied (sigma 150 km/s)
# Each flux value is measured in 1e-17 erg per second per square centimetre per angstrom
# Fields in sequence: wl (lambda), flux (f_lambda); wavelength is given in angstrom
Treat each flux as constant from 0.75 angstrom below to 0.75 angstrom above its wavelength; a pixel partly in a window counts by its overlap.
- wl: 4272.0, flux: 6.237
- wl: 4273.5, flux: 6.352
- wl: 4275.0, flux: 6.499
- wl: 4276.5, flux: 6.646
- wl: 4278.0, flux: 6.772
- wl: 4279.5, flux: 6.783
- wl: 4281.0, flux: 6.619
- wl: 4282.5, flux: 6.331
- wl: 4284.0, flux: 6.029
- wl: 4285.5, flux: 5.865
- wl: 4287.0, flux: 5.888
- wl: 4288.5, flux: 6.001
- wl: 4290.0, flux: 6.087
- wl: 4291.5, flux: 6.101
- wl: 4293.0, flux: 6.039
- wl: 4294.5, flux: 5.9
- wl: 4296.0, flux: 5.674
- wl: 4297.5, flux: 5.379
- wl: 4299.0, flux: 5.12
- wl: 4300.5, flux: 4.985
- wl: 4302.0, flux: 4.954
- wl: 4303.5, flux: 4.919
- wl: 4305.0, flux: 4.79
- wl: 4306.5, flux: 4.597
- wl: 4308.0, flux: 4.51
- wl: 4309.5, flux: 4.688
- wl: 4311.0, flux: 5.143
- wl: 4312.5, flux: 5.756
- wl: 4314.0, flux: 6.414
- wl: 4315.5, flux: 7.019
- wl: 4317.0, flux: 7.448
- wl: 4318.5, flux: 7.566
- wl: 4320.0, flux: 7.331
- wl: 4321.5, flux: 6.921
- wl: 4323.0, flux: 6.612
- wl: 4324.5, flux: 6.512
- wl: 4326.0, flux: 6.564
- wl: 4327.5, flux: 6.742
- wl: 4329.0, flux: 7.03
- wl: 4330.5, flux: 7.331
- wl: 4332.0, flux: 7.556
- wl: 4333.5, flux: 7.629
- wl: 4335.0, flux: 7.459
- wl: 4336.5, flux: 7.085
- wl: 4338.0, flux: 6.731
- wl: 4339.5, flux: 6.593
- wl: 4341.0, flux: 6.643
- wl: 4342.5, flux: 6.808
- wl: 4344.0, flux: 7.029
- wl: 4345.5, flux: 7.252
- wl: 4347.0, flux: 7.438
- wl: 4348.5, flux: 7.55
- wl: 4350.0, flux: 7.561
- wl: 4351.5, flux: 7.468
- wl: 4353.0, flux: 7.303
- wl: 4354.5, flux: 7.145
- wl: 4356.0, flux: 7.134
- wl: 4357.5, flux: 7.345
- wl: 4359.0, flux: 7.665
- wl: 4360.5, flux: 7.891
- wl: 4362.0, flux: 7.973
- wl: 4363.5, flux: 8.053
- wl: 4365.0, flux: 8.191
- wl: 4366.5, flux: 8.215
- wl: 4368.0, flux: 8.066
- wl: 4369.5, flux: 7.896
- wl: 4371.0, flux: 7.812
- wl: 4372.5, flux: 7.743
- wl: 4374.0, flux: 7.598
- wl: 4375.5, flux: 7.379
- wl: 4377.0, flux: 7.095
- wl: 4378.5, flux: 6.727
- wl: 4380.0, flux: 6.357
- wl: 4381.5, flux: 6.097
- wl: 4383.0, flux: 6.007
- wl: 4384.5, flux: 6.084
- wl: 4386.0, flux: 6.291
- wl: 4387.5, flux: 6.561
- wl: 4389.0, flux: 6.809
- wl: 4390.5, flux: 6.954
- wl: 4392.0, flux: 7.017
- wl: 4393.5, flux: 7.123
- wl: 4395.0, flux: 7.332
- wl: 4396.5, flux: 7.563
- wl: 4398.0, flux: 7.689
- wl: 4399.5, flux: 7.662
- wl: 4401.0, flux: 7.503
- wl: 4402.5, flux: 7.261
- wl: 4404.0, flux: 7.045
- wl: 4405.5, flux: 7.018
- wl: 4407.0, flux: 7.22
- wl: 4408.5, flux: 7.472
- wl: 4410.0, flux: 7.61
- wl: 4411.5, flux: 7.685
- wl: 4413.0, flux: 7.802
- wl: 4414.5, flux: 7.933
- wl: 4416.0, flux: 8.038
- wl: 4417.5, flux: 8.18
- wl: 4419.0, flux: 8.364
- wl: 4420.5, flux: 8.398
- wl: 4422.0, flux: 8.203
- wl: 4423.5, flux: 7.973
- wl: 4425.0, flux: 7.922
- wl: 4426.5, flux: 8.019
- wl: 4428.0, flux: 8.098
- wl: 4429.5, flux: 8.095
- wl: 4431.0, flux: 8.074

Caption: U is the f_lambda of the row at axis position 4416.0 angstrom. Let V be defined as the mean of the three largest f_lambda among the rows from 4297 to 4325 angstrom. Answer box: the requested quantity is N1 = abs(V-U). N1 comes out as 0.6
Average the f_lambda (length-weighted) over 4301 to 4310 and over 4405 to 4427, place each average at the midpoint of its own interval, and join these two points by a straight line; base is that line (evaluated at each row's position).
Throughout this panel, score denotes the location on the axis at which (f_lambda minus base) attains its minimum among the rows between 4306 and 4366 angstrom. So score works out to 4308.0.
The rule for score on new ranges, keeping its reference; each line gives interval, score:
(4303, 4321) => 4308.0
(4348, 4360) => 4356.0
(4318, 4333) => 4324.5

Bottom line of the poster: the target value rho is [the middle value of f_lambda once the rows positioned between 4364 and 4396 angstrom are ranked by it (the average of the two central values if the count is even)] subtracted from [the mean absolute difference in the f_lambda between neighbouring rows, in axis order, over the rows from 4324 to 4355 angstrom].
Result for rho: -6.9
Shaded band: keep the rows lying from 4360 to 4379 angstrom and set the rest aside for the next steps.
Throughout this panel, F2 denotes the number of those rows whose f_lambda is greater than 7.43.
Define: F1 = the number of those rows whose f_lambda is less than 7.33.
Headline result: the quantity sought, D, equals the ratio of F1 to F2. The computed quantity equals 0.2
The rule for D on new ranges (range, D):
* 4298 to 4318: 12.0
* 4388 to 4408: 2.0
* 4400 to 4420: 0.4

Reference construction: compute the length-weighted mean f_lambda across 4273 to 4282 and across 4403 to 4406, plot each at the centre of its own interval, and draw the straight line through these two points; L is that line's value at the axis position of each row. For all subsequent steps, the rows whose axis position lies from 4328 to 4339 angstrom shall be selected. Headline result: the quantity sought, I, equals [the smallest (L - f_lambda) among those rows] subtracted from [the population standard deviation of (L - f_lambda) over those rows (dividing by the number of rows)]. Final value 1.1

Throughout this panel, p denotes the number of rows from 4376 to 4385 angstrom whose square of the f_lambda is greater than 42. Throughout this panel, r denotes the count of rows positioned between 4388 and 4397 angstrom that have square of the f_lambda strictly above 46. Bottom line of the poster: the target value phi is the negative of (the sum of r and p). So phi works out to -8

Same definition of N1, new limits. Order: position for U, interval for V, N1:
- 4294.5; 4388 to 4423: 2.4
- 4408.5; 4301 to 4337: 0.1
